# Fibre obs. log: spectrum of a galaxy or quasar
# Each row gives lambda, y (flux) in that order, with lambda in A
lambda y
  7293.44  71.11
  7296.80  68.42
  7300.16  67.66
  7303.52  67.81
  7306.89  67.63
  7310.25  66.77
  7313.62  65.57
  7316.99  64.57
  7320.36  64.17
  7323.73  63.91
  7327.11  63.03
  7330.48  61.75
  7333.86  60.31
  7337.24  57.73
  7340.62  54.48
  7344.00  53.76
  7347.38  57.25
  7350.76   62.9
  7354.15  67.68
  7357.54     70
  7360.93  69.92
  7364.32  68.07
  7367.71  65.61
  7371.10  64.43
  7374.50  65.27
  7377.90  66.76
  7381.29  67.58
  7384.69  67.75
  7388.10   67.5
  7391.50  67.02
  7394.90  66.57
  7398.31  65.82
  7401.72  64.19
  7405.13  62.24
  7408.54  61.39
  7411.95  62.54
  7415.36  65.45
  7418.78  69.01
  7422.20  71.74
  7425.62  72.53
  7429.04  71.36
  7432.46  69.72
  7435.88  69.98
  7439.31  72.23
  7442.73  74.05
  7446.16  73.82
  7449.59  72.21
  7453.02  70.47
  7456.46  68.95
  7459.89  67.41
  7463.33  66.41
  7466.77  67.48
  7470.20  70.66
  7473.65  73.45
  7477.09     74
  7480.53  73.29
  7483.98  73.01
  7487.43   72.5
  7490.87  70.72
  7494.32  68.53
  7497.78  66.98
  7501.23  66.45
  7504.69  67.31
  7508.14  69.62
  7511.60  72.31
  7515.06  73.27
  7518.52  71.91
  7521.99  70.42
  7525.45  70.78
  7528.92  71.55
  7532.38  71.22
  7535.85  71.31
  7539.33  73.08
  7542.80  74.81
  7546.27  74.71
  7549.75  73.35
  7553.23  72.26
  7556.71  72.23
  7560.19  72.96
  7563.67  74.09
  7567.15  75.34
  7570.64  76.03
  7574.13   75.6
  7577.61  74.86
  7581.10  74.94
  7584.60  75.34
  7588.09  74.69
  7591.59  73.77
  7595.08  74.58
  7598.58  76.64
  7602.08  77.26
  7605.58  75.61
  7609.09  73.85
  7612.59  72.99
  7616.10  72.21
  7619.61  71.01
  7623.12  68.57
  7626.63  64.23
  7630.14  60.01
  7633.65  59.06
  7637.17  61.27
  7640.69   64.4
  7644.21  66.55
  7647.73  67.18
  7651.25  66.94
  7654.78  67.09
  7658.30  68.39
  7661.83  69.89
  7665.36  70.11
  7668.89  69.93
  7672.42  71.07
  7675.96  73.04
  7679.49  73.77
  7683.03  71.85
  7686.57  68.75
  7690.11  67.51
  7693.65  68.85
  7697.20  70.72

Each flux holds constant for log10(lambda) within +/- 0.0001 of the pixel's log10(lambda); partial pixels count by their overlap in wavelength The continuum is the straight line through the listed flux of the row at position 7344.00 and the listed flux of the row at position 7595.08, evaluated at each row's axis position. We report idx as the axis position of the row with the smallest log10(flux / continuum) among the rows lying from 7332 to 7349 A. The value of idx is 7344.00 A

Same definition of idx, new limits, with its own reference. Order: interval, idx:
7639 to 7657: 7640.69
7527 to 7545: 7535.85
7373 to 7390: 7374.50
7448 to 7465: 7463.33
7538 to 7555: 7553.23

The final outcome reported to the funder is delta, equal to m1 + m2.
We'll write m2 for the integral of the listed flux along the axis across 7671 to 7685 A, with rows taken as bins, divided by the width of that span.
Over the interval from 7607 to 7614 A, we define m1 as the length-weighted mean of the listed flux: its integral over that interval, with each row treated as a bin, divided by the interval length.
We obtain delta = 146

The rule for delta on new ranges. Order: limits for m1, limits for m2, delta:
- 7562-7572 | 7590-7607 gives 151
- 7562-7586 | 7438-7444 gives 148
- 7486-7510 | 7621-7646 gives 132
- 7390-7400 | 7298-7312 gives 134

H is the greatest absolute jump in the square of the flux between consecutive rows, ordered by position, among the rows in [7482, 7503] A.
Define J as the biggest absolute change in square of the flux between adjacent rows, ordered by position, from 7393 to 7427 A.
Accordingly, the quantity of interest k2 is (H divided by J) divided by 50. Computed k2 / 0.0127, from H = 305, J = 479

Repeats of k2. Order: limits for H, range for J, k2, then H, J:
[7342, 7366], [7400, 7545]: 0.0284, 679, 479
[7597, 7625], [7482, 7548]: 0.0178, 341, 382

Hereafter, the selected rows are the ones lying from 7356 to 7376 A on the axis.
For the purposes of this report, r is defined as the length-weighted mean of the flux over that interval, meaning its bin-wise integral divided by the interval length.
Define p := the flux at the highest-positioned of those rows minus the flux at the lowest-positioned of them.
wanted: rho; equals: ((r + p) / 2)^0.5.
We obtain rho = 5.6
